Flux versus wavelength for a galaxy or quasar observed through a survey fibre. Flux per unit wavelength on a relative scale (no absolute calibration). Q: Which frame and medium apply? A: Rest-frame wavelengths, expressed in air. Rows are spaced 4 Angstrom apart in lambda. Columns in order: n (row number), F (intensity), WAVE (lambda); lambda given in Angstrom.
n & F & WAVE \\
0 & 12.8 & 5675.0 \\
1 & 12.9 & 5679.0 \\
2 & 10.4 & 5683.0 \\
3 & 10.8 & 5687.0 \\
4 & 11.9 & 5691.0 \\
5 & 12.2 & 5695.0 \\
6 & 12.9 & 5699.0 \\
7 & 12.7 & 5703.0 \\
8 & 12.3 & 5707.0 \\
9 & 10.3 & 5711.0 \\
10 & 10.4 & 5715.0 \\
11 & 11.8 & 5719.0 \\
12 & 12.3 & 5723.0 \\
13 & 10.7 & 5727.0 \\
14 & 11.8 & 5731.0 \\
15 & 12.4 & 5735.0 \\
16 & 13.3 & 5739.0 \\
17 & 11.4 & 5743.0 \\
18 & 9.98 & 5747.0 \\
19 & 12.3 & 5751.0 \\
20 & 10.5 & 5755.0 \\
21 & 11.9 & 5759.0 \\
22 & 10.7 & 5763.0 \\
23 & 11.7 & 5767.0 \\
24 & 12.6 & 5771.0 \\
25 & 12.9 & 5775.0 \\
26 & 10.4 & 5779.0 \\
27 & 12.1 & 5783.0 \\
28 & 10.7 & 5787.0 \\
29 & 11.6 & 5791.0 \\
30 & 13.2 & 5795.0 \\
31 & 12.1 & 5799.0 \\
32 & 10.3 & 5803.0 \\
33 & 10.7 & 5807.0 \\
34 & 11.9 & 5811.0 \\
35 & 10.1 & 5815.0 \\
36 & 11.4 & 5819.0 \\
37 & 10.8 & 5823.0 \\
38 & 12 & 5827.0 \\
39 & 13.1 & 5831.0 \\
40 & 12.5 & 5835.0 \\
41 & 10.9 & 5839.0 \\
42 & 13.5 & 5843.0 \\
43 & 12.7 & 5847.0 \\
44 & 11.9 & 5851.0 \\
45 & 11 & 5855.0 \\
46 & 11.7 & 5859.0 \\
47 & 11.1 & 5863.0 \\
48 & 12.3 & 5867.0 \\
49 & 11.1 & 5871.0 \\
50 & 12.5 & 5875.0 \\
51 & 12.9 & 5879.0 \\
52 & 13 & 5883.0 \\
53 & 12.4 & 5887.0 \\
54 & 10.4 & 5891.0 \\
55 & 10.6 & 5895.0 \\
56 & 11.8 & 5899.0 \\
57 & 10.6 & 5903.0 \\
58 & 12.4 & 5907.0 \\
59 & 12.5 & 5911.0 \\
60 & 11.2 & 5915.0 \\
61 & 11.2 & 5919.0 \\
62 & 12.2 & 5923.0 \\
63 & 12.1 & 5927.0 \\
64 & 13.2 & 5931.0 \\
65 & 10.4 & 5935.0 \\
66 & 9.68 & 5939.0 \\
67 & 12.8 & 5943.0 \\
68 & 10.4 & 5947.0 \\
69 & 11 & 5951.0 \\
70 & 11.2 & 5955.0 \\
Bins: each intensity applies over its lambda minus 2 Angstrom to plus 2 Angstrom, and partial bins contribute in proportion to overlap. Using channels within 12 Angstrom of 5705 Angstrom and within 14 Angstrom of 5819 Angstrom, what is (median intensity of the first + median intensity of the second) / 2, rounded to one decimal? 11.8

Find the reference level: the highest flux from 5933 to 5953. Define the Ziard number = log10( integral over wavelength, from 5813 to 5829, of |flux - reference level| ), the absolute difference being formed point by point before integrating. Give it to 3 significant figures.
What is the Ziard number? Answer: 1.44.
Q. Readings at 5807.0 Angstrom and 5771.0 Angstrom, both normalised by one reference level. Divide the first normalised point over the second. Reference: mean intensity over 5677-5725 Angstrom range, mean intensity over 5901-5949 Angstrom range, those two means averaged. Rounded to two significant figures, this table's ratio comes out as 0.85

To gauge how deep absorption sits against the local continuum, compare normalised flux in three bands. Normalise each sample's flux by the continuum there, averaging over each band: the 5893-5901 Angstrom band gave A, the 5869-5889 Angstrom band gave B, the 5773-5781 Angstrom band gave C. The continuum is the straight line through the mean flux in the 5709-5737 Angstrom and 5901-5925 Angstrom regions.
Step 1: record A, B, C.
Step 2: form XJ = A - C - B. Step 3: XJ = -1.12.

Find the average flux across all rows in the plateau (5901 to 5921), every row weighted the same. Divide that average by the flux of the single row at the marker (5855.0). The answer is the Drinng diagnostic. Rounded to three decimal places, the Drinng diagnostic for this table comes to 1.053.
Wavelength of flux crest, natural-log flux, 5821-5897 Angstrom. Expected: 5843.0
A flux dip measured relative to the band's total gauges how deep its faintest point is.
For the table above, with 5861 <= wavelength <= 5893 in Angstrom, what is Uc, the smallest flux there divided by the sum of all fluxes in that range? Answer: 0.109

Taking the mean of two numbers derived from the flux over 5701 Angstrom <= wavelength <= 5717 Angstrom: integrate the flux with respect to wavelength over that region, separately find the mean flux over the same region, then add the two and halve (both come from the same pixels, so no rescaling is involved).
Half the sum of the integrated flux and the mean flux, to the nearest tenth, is 97.1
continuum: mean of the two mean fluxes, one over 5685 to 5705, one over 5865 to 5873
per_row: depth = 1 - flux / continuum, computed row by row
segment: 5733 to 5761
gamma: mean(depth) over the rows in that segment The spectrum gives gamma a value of 0.018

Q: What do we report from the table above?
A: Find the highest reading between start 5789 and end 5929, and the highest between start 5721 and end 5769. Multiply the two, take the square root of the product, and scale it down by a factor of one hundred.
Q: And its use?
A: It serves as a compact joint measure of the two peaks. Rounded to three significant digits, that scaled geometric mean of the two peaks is 0.134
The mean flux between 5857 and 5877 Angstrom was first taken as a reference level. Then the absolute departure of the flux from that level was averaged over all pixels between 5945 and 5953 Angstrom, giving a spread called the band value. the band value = 1.04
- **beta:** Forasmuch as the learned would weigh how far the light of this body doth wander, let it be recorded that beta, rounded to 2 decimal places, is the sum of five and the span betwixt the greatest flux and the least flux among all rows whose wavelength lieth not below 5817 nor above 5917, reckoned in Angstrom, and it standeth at 8.10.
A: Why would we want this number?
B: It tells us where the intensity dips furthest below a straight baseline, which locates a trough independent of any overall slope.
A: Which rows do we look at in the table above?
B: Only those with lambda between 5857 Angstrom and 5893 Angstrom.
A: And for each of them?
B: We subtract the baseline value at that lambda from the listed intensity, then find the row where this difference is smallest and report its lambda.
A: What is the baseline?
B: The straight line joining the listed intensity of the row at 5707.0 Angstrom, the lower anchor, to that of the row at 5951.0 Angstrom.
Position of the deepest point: 5891.0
